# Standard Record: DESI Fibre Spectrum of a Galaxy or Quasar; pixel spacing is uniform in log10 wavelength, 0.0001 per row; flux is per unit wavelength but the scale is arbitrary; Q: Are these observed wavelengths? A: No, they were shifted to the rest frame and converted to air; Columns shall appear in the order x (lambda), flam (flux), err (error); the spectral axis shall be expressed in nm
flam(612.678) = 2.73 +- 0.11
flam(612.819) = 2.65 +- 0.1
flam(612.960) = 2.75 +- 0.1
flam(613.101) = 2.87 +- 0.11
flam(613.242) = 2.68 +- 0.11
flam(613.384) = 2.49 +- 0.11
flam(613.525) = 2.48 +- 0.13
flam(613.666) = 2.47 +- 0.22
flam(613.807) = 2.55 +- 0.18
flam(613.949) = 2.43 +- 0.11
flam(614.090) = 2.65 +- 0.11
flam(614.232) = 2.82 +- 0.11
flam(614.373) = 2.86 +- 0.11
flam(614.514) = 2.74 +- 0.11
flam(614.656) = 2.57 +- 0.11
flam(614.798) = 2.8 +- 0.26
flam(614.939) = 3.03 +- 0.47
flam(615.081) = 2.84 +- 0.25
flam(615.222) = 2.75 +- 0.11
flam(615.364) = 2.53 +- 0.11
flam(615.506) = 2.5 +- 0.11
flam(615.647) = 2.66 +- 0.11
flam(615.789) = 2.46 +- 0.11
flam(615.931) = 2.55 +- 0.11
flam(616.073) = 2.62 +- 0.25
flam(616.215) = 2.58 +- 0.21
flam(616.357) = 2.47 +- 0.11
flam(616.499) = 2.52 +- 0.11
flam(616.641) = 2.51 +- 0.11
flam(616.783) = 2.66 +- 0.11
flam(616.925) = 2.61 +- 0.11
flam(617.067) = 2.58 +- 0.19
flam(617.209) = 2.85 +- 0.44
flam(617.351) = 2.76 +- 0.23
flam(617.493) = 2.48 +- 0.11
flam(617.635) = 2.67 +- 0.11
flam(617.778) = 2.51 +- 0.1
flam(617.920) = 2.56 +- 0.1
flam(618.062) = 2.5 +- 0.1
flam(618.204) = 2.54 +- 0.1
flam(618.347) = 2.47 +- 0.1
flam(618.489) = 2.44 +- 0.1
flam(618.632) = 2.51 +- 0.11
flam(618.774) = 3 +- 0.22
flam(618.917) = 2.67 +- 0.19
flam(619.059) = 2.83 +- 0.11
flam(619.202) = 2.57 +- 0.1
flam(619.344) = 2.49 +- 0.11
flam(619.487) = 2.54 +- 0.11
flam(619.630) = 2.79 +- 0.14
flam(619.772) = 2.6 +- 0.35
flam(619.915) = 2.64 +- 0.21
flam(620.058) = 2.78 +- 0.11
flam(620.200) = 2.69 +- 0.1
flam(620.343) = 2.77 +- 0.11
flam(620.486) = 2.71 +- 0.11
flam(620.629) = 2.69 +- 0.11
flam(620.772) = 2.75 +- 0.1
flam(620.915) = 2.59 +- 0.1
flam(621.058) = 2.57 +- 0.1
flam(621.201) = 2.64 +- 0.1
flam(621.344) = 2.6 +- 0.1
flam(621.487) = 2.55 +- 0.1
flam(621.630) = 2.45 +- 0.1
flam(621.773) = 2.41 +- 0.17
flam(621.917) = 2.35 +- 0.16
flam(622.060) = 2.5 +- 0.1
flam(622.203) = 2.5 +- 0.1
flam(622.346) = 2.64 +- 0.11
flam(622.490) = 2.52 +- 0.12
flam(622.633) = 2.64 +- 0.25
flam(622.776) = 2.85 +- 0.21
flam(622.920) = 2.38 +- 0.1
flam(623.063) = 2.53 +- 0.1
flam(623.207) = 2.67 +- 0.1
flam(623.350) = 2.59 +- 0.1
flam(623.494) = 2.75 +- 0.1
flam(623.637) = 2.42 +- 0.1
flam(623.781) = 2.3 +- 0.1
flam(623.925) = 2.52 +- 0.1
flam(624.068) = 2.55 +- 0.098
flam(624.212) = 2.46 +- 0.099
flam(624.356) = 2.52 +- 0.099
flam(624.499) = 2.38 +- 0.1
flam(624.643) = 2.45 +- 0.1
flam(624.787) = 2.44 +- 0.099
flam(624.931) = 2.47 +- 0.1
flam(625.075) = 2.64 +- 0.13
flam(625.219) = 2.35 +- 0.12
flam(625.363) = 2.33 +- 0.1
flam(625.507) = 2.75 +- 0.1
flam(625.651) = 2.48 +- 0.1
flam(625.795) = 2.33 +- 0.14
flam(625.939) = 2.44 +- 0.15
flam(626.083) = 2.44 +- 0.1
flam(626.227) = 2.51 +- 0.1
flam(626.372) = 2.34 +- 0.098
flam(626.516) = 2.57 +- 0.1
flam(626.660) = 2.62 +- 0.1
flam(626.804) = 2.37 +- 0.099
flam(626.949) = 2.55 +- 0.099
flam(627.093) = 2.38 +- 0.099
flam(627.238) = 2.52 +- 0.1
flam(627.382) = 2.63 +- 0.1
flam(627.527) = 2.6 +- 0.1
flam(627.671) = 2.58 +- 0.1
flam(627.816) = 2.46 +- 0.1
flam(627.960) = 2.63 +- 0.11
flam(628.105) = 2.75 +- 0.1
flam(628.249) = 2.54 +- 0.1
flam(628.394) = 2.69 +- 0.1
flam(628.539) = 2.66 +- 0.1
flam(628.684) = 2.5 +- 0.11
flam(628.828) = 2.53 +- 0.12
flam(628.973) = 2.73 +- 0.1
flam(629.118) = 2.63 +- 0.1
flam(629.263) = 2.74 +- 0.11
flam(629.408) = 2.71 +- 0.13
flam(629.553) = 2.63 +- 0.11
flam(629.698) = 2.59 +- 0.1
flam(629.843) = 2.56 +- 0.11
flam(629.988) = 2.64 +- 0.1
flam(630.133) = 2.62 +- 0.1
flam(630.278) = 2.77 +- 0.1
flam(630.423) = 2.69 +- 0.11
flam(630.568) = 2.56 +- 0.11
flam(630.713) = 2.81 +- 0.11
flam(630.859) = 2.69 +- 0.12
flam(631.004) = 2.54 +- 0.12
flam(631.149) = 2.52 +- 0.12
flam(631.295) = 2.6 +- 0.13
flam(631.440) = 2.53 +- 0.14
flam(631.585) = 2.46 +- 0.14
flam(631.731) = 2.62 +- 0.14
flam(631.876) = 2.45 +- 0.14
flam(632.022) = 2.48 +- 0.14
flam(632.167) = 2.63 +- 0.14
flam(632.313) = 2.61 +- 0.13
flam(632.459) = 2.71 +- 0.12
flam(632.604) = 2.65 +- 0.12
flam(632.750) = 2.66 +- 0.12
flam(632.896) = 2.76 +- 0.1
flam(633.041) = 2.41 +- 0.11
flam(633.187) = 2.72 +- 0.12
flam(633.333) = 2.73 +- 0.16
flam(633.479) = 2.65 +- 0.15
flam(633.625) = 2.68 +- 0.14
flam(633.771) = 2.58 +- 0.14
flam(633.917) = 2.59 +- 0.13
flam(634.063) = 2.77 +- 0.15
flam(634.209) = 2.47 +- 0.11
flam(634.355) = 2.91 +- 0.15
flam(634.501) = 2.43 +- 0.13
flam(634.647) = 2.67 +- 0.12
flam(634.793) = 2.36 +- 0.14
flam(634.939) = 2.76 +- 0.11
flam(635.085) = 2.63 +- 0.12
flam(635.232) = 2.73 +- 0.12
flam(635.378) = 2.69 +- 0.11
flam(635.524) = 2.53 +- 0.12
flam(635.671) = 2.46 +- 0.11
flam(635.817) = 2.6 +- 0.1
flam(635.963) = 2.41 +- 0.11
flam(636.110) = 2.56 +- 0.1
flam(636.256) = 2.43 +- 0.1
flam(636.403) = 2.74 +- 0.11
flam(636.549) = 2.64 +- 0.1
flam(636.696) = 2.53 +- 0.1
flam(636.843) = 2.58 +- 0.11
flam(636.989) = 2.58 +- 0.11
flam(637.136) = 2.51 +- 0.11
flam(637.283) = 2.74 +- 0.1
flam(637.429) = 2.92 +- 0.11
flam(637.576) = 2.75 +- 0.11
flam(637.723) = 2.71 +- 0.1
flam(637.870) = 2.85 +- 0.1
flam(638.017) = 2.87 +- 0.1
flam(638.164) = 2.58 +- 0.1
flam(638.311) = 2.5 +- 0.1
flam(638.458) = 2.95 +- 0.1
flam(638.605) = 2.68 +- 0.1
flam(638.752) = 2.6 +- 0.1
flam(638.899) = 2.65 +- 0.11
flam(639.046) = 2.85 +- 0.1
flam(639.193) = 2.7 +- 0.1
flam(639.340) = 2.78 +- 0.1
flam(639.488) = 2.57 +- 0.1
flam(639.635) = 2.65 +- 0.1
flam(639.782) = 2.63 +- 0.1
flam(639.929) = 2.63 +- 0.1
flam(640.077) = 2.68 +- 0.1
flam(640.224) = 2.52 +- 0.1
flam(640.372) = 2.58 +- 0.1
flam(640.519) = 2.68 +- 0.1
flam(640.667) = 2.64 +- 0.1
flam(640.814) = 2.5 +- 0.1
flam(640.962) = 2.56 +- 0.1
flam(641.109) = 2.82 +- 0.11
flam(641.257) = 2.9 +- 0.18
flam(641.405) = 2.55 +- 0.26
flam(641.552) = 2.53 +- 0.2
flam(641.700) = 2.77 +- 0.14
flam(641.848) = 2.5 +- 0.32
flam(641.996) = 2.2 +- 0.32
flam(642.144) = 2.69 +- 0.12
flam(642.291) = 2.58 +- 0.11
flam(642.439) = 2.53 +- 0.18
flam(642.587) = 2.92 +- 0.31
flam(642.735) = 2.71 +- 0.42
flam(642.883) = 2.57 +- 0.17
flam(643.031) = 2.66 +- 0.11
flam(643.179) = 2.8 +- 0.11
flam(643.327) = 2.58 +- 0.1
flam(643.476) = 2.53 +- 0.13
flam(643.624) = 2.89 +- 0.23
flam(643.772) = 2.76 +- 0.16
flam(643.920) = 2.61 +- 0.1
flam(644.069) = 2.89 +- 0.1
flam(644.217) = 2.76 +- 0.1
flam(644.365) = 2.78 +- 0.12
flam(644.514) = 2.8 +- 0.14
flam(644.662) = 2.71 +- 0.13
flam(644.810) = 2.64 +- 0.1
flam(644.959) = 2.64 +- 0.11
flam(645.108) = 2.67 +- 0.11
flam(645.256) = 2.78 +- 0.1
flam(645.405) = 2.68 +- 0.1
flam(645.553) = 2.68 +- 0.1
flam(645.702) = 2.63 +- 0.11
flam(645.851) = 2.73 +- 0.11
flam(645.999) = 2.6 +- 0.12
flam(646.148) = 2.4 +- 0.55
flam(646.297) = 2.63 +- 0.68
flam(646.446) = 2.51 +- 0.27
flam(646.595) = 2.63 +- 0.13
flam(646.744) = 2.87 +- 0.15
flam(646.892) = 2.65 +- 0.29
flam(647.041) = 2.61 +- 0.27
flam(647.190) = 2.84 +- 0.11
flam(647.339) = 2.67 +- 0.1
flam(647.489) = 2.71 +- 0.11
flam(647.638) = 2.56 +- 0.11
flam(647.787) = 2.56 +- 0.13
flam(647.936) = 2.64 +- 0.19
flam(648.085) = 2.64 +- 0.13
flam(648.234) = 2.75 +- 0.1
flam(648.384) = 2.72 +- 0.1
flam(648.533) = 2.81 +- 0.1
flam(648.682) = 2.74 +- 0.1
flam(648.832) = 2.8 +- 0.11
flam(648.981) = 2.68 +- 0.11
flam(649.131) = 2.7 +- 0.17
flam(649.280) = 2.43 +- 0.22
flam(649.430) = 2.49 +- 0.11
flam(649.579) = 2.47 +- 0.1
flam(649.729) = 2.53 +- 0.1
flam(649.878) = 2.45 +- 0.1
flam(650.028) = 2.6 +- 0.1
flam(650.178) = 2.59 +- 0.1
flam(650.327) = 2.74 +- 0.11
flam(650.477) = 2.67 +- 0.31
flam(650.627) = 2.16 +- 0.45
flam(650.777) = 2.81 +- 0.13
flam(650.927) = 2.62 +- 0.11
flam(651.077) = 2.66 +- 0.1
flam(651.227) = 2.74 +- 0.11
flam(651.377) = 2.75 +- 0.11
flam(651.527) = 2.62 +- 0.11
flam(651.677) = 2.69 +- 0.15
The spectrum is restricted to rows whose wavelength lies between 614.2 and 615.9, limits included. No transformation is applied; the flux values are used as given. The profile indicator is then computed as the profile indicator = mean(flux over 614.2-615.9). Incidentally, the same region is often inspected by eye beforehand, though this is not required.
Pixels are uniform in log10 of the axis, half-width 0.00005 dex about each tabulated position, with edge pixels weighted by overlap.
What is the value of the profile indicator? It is 2.71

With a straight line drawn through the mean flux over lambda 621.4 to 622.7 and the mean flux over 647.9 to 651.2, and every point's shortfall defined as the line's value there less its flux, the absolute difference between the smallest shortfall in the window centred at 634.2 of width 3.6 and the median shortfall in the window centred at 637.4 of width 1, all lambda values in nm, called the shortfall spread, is 0.18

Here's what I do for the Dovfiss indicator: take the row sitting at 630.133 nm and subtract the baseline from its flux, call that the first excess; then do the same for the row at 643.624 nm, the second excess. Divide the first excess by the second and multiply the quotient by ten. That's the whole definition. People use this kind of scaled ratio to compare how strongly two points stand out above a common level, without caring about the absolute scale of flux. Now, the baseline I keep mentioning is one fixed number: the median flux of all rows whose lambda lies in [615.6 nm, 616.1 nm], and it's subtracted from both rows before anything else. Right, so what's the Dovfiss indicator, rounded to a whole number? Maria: 1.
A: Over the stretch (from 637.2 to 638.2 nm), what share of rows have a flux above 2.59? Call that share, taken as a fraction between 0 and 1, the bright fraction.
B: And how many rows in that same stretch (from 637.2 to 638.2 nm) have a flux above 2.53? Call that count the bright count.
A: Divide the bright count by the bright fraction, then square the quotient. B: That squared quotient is 67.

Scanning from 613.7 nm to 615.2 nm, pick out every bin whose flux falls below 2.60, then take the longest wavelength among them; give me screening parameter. 614.656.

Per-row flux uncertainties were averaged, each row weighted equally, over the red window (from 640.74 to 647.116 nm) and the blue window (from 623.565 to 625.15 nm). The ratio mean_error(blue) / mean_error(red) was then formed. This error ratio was 0.56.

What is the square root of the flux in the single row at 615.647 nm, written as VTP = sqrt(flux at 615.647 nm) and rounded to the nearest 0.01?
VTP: 1.63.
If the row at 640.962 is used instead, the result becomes 1.60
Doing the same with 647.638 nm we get 1.60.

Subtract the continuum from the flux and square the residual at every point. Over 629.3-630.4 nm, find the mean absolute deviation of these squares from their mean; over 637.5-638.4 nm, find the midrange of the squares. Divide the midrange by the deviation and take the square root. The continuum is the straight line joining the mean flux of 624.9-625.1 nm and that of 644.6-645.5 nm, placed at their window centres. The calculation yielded 1.7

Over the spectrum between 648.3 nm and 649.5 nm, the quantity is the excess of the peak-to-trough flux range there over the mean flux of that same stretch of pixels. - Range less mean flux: -2.29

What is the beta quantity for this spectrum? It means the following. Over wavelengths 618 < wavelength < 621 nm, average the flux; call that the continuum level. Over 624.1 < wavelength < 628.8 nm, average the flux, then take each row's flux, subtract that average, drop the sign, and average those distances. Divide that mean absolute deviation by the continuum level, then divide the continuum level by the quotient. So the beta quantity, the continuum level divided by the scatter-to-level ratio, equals 71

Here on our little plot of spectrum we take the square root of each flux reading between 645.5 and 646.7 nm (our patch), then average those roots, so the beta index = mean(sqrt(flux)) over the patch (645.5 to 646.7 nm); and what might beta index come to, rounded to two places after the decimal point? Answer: 1.61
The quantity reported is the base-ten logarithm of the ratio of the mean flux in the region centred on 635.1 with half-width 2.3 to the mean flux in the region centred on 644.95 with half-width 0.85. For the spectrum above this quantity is -0.016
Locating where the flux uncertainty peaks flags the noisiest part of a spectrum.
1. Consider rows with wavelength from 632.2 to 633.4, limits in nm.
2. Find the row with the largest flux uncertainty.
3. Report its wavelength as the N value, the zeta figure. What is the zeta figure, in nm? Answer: 633.333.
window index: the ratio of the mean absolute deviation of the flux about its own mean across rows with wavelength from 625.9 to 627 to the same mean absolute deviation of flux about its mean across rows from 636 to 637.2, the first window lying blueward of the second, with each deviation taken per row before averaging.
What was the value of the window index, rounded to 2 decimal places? 1.29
